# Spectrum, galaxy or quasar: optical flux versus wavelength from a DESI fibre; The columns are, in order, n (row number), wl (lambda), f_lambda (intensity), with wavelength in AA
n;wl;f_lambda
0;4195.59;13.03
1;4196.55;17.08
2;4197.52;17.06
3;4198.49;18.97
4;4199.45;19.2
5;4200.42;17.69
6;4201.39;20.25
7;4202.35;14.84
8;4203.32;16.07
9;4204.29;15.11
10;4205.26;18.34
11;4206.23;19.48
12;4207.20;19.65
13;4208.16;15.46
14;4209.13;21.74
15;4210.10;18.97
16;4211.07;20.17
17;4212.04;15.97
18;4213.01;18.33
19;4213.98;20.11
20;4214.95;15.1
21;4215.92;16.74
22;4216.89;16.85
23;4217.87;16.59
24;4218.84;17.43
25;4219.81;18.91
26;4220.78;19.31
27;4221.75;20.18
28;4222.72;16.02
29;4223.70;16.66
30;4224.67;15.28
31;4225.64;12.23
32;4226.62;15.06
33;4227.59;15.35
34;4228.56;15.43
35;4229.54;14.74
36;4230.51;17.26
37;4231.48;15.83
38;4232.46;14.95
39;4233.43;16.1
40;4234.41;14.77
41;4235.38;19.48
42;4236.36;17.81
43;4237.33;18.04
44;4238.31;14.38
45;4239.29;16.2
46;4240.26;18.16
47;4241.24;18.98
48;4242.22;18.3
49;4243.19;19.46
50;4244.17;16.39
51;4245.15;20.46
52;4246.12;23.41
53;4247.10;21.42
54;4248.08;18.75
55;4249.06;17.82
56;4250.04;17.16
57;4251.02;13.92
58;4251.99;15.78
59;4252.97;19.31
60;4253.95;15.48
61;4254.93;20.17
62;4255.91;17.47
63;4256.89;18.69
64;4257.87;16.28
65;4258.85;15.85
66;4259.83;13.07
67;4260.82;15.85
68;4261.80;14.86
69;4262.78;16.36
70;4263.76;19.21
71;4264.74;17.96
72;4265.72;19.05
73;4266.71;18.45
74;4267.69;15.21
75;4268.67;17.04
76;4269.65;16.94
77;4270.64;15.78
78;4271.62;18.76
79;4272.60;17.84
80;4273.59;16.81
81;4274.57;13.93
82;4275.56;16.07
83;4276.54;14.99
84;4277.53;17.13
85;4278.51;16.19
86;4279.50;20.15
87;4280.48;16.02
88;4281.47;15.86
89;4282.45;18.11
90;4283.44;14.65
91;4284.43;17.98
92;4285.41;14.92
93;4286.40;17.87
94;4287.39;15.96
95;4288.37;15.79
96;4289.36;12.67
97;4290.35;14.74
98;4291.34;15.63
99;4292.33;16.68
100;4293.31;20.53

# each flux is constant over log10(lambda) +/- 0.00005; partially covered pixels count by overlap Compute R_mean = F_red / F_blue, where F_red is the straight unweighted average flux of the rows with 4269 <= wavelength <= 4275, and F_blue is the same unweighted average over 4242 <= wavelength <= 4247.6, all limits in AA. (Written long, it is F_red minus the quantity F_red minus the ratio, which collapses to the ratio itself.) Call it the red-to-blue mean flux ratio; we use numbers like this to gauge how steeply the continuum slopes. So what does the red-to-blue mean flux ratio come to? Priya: 0.84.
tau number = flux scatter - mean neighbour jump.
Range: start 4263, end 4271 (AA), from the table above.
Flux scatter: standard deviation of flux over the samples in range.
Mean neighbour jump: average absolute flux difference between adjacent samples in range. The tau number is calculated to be 0.1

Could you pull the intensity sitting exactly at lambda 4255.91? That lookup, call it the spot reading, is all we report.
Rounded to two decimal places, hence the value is 17.47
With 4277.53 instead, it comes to 17.13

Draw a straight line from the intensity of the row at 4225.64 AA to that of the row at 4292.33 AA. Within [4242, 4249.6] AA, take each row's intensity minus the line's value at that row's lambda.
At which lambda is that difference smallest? 4244.17 AA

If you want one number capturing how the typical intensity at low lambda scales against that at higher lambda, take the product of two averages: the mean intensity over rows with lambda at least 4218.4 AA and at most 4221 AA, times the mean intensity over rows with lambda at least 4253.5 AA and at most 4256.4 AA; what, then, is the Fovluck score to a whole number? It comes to 328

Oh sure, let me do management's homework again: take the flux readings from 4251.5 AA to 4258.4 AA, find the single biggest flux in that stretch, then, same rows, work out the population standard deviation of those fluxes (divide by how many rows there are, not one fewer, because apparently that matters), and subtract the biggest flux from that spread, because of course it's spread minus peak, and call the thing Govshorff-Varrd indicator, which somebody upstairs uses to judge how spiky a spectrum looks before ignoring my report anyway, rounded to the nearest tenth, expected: -18.5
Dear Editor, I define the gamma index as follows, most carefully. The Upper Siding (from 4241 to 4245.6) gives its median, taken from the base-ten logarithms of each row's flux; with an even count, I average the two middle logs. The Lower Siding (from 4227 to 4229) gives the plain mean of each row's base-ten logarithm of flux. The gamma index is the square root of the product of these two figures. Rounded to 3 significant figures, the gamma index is 1.23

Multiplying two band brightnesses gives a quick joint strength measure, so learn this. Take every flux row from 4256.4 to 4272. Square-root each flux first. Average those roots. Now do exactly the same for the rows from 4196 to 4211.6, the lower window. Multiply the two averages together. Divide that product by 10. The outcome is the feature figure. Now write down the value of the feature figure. 1.74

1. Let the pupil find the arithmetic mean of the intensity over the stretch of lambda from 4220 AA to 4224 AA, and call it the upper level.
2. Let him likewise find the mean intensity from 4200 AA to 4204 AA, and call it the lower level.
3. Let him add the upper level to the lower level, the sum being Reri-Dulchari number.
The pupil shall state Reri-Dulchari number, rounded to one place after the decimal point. 35.3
